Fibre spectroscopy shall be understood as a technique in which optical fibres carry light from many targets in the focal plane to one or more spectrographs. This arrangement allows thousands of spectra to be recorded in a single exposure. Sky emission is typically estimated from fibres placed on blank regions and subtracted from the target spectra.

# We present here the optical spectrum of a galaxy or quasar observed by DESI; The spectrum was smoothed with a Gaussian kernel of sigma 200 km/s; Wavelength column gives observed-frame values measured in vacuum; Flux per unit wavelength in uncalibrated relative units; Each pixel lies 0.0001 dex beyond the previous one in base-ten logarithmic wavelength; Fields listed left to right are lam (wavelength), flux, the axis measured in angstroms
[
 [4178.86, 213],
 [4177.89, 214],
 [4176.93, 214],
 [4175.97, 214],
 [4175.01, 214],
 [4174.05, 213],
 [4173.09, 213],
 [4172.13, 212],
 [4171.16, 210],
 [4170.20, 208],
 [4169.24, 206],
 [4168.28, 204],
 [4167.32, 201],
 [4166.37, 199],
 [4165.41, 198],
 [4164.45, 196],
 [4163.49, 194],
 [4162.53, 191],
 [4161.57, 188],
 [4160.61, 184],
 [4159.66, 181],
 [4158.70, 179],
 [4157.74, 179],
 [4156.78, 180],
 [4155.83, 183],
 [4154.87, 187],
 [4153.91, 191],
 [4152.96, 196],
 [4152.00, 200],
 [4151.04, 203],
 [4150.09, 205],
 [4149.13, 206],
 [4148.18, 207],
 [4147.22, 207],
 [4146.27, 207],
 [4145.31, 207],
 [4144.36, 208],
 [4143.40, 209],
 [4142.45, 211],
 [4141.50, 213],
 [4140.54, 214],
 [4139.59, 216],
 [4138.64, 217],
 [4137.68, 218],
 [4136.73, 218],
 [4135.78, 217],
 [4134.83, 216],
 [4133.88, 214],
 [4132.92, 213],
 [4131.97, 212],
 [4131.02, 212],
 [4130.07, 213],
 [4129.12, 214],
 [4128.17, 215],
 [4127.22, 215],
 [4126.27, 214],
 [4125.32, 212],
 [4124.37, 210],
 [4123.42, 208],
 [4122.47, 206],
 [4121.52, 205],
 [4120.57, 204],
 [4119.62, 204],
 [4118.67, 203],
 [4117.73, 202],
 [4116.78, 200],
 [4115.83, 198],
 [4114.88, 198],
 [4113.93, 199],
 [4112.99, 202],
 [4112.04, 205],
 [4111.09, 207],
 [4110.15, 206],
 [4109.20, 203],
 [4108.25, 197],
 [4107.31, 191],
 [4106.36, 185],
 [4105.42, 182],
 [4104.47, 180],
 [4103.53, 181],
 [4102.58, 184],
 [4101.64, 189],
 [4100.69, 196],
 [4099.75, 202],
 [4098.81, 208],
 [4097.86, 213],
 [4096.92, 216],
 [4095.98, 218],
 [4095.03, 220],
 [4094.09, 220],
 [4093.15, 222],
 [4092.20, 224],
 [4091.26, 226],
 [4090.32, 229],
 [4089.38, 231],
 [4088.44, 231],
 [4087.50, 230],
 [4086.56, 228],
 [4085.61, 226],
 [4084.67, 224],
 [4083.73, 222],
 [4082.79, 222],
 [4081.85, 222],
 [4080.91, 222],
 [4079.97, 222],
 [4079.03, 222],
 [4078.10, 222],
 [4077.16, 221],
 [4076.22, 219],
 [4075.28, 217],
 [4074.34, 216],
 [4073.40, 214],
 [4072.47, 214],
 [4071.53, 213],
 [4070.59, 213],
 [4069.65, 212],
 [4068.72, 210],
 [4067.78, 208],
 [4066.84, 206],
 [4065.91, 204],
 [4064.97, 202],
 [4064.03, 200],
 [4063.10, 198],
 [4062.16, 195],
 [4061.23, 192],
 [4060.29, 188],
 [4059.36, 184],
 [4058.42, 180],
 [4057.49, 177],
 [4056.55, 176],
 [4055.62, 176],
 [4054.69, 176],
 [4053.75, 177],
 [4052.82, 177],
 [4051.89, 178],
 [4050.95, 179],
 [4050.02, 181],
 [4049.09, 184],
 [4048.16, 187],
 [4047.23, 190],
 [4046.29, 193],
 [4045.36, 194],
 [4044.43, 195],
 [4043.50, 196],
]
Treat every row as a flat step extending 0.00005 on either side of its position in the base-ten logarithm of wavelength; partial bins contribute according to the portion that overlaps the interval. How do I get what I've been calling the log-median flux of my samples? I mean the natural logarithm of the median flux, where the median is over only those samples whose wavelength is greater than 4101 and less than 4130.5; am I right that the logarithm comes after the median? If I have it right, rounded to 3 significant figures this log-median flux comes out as 5.31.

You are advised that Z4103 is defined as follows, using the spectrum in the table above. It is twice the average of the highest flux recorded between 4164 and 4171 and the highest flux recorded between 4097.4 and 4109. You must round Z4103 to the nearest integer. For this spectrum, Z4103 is 421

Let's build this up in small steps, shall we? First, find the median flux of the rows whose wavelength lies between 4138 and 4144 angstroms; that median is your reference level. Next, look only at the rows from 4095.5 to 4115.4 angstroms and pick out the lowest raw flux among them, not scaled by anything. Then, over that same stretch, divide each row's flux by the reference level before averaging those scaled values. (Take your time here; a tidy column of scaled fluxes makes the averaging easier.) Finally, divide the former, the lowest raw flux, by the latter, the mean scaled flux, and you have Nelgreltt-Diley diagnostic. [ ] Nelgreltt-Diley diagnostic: 194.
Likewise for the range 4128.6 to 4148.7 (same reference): 208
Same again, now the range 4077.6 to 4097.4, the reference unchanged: 206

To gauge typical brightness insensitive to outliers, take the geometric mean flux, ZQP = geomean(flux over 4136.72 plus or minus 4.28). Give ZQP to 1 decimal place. 215.9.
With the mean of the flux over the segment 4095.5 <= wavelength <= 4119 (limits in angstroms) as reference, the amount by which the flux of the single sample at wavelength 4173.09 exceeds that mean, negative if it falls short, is 14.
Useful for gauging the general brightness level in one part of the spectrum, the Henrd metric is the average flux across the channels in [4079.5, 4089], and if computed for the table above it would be 225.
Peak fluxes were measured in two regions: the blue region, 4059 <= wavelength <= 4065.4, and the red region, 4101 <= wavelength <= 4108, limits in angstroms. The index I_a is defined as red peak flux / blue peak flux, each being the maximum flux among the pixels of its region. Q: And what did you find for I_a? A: 0.95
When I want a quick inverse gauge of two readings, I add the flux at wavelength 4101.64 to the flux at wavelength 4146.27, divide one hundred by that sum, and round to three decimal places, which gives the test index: 0.253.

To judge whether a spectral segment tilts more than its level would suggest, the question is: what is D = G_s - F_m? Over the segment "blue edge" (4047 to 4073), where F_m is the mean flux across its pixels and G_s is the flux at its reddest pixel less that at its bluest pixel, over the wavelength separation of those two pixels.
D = -191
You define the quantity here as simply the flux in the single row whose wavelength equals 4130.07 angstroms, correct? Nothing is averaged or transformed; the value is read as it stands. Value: 213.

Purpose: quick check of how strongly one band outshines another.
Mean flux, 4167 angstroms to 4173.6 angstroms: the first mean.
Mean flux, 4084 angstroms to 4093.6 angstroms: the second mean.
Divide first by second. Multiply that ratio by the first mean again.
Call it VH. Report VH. 190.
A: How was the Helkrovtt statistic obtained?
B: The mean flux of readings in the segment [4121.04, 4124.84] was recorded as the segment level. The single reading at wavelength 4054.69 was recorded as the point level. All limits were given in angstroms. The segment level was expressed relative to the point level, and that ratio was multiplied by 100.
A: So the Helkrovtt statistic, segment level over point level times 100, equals 118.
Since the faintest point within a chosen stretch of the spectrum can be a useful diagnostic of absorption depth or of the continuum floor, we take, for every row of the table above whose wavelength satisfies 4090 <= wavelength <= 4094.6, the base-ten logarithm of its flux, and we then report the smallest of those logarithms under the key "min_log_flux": 2.34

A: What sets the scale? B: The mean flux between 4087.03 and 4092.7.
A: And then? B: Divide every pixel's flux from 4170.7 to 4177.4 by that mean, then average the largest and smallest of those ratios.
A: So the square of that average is 0.86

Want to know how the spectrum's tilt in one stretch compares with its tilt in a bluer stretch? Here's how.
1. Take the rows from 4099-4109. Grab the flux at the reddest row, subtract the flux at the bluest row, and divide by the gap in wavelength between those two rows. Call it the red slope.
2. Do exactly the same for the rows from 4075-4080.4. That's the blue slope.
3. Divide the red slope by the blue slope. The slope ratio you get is -0.6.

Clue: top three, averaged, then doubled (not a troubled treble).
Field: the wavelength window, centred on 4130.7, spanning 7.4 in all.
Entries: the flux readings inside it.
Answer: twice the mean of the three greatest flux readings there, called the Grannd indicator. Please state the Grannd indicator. 429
